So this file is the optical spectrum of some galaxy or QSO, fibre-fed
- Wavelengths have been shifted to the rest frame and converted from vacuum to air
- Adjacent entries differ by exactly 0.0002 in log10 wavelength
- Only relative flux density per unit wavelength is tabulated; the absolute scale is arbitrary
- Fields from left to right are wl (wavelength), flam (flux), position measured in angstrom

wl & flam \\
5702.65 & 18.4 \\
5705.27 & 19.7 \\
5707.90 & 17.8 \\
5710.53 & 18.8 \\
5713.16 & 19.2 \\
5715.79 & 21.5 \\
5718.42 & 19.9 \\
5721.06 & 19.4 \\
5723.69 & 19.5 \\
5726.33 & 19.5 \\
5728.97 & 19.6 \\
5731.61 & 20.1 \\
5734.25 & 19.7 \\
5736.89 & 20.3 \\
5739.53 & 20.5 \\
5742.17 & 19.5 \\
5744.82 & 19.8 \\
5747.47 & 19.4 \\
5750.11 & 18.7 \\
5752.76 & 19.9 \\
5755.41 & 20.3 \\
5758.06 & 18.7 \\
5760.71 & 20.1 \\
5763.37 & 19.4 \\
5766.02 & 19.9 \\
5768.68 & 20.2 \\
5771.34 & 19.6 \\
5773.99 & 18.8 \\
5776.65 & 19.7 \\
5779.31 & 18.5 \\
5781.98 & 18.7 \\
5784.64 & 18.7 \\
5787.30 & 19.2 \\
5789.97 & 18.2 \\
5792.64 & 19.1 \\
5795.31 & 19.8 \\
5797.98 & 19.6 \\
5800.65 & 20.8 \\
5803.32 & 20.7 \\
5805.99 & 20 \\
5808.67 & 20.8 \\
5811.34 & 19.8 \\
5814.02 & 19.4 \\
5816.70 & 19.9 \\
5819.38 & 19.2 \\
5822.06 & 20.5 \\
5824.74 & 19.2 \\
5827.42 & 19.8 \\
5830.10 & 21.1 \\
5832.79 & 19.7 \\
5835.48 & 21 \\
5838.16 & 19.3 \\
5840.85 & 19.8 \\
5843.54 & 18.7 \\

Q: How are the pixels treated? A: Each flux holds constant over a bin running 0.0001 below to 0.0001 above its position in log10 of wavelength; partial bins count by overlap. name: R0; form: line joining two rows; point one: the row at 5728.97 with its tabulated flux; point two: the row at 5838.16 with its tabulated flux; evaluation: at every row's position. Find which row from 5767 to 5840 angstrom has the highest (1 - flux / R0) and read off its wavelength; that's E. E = 5789.97 angstrom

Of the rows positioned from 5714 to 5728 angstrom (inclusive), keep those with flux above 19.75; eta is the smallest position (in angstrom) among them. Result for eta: 5715.79 angstrom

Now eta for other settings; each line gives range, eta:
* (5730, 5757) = 5731.61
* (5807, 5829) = 5808.67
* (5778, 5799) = 5795.31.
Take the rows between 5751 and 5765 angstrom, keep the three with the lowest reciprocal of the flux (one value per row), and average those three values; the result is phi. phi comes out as 0.0498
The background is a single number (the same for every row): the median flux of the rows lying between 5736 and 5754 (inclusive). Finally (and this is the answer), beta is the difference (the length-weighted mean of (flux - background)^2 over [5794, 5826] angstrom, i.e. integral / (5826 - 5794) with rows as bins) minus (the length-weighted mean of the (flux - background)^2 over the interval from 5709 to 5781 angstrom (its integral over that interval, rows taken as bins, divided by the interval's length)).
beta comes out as -0.09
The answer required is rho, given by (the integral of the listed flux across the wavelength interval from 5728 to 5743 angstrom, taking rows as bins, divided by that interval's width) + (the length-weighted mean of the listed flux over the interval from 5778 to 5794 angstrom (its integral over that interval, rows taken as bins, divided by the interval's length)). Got 38.7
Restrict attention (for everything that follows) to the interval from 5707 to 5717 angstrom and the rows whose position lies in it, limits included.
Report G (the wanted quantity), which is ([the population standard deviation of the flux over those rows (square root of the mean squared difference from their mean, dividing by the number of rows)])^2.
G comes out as 1.84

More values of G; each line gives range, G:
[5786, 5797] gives 0.33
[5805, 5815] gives 0.26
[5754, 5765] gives 0.40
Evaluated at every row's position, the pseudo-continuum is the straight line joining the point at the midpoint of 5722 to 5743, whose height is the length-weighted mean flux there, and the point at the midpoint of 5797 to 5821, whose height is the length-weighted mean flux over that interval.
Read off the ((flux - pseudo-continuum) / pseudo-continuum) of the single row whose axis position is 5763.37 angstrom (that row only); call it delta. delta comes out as -0.026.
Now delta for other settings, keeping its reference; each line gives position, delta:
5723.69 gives -0.016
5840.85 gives -0.016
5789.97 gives -0.089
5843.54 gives -0.071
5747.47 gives -0.024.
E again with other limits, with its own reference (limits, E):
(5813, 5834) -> 5819.38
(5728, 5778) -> 5750.11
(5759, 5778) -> 5773.99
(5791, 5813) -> 5792.64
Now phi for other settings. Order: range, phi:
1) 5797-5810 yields 0.0482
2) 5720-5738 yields 0.0499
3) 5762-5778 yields 0.0502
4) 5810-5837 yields 0.0479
